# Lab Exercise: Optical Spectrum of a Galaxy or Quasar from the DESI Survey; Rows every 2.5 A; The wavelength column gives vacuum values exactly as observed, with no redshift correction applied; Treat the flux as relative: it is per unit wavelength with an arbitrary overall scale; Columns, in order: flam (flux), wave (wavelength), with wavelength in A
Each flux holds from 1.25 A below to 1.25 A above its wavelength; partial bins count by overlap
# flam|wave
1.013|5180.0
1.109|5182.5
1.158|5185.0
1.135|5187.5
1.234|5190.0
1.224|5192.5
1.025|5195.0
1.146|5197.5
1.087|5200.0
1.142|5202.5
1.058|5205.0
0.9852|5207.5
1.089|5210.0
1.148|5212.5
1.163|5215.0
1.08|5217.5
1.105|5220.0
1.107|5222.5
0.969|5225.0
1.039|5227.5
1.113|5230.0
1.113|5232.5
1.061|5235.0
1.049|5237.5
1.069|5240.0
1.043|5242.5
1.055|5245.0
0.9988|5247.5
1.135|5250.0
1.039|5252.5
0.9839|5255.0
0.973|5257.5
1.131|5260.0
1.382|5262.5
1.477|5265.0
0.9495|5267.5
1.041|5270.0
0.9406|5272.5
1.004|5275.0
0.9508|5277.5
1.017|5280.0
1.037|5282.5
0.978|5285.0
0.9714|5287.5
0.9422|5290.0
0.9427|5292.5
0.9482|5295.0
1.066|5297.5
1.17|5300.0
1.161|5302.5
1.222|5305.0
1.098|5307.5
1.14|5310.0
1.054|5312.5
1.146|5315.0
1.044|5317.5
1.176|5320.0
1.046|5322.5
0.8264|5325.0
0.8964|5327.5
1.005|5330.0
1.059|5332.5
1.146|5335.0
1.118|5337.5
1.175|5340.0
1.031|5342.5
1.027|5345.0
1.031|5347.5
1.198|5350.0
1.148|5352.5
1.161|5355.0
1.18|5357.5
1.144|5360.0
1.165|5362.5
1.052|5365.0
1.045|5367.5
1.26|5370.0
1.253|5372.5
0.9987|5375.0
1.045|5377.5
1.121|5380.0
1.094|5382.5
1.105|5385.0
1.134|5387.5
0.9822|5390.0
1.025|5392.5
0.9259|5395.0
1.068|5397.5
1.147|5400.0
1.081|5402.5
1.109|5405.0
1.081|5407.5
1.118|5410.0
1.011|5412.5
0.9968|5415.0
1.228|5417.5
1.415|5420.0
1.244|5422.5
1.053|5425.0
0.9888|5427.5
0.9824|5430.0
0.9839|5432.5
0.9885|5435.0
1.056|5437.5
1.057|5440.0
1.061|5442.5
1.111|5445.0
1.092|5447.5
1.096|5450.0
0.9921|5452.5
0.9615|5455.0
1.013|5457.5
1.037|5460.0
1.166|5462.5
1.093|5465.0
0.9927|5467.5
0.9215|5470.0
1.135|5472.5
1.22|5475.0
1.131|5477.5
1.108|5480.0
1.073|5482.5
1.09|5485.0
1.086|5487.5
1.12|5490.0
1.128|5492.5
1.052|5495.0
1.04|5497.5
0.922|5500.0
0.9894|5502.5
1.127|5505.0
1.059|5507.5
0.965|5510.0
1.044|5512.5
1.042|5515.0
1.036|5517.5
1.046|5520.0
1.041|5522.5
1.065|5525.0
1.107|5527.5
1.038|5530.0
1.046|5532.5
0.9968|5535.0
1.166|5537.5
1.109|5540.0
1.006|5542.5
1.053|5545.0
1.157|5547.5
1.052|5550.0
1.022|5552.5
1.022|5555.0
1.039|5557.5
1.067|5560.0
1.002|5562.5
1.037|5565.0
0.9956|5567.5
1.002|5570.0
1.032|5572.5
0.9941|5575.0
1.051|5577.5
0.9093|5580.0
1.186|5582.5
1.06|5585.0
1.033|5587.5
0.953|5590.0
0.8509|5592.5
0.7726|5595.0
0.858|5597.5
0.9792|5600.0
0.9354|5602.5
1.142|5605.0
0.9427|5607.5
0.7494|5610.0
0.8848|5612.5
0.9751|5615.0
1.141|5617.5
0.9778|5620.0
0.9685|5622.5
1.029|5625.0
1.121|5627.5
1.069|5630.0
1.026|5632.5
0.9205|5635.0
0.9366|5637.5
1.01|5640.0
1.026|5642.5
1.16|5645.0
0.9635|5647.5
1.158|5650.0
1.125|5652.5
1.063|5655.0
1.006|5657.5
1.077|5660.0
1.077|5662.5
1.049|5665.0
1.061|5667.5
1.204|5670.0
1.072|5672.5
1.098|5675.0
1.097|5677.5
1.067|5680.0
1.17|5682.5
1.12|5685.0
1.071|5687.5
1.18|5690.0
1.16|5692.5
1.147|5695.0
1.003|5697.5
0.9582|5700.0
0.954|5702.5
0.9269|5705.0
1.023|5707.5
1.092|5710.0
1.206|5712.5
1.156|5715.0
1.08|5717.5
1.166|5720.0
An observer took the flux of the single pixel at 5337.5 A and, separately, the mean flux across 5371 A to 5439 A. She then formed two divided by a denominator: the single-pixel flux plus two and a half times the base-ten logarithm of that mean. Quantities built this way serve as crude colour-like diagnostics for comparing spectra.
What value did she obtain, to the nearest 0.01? 1.66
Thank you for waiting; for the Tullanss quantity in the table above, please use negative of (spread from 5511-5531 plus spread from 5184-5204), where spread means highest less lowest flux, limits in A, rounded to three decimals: -0.280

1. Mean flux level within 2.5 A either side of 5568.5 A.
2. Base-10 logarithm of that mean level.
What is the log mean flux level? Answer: 0.00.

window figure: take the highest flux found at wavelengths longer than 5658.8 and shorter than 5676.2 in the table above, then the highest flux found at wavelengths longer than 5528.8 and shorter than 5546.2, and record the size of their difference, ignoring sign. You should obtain 0.038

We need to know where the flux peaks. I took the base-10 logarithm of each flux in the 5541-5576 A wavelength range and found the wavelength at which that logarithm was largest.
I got 5547.5 A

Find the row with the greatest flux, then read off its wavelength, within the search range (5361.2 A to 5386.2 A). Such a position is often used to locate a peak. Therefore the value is 5370.0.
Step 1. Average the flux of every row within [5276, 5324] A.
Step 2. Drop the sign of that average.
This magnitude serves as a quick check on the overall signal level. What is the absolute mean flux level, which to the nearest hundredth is 1.06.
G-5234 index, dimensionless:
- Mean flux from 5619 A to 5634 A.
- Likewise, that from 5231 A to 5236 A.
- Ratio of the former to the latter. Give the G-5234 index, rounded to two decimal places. 0.95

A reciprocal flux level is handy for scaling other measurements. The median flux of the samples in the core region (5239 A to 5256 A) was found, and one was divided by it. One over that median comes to 0.959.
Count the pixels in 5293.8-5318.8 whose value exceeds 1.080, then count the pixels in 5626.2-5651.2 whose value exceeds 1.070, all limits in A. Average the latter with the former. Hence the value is 4.5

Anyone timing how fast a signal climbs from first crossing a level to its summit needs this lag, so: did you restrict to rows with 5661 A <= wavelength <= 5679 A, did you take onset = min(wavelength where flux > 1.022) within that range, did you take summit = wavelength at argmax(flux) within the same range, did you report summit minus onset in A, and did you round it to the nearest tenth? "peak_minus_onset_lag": 7.5 A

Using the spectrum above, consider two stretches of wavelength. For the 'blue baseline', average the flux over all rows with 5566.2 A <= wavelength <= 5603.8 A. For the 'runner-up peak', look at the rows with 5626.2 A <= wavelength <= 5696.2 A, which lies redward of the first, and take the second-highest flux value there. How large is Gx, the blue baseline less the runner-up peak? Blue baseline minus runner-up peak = -0.21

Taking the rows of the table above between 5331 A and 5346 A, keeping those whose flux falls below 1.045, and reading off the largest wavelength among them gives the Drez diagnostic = 5345.0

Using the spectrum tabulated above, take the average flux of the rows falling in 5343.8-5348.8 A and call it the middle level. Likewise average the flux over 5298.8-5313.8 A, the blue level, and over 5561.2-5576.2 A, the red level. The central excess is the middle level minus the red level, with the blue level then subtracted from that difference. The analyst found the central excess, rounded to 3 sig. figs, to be -1.12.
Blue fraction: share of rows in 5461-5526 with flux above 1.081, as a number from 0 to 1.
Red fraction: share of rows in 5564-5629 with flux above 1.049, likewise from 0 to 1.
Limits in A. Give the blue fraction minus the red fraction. 0.19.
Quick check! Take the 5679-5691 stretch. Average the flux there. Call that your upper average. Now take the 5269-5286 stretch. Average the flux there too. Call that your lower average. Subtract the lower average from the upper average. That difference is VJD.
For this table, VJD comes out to 0.13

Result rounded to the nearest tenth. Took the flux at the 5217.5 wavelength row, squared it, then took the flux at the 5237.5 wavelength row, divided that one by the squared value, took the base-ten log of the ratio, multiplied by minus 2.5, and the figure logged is 0.1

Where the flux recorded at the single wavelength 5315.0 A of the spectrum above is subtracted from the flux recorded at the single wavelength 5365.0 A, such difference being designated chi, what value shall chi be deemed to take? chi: -0.09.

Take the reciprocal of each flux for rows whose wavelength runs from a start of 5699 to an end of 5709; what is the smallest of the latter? 0.98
